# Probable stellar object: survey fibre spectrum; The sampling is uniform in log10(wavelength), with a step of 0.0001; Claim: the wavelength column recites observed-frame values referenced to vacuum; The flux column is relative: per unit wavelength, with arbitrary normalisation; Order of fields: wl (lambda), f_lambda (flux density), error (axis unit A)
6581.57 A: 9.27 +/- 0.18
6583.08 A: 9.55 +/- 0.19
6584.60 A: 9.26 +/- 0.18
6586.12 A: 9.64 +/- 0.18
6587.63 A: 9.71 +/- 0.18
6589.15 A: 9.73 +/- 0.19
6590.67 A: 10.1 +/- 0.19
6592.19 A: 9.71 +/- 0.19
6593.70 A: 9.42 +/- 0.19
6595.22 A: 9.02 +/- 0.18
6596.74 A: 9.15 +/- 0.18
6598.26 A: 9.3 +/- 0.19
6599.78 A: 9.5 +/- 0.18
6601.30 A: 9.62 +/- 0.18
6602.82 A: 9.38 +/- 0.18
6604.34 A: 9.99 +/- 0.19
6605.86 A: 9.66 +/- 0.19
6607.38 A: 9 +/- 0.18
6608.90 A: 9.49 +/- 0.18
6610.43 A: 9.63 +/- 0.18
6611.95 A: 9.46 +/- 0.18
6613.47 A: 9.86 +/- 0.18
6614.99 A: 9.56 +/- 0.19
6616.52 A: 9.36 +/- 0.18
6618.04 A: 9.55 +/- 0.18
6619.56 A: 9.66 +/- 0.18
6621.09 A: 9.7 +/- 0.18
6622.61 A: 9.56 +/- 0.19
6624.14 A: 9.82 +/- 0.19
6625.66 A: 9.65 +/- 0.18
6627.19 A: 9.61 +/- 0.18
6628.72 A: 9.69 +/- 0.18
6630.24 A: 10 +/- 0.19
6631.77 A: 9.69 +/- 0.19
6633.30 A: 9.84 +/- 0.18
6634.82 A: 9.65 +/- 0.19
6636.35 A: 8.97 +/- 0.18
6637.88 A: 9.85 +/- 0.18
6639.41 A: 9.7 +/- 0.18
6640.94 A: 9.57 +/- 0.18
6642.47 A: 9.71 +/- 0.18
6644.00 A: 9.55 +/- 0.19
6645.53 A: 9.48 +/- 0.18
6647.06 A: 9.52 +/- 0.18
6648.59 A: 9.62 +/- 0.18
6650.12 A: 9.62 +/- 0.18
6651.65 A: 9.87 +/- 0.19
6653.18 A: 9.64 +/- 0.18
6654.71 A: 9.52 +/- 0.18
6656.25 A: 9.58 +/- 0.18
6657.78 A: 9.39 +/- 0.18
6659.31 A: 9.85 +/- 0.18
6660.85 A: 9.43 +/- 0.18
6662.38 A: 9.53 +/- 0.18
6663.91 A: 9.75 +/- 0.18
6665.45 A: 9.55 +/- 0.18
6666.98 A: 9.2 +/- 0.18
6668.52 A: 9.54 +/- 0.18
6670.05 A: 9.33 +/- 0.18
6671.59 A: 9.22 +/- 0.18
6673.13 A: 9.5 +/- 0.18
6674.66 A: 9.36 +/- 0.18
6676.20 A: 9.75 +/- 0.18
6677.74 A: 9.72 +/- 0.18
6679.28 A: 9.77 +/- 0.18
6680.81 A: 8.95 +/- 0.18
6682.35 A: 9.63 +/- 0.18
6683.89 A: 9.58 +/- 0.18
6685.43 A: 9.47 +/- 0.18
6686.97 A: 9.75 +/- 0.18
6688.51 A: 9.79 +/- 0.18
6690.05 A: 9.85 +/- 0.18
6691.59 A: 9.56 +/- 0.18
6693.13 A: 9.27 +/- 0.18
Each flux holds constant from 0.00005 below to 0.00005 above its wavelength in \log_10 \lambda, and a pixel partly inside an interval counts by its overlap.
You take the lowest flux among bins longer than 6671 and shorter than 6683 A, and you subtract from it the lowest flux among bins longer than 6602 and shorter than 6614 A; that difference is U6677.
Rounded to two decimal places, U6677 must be -0.05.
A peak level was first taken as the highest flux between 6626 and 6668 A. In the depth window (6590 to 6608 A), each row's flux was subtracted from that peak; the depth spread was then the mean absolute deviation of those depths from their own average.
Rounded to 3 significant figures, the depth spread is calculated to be 0.276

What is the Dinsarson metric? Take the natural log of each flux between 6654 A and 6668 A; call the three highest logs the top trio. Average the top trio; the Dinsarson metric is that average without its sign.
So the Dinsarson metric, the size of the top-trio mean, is 2.27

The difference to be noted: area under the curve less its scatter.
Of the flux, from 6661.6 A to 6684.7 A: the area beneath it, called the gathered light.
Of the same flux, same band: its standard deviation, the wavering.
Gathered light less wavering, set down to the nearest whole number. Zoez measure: 219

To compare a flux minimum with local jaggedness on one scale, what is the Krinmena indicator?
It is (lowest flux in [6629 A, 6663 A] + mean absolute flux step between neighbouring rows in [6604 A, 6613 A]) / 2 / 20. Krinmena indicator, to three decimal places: 0.233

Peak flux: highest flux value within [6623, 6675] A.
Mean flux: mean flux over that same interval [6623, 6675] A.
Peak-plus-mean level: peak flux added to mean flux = 19.6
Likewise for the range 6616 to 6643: 19.6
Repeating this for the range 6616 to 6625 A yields 19.4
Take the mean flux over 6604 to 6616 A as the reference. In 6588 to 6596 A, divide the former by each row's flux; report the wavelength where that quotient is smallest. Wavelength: 6590.67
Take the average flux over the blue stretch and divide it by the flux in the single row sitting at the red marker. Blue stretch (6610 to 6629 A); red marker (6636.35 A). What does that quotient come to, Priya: 1.07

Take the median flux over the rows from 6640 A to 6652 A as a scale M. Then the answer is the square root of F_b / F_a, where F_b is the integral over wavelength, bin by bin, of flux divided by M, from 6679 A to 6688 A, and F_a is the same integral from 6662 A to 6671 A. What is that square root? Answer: 1.00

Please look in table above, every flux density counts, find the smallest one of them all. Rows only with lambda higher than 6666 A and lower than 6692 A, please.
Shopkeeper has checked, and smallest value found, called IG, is 8.95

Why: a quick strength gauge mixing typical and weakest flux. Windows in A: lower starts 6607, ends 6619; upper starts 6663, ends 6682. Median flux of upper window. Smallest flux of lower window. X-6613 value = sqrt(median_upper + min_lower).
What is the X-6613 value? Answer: 4.30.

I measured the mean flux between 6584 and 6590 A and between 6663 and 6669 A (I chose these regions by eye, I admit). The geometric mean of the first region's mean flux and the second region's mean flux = 9.55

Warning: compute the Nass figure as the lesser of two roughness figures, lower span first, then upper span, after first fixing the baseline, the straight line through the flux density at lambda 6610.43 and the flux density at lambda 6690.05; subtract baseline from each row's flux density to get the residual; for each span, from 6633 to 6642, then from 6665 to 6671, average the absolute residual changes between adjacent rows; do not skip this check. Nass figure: 0.30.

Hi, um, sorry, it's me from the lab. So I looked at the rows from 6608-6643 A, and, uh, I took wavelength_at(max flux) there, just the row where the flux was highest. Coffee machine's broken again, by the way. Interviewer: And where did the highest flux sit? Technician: 6630.24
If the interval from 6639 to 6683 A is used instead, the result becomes 6651.65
